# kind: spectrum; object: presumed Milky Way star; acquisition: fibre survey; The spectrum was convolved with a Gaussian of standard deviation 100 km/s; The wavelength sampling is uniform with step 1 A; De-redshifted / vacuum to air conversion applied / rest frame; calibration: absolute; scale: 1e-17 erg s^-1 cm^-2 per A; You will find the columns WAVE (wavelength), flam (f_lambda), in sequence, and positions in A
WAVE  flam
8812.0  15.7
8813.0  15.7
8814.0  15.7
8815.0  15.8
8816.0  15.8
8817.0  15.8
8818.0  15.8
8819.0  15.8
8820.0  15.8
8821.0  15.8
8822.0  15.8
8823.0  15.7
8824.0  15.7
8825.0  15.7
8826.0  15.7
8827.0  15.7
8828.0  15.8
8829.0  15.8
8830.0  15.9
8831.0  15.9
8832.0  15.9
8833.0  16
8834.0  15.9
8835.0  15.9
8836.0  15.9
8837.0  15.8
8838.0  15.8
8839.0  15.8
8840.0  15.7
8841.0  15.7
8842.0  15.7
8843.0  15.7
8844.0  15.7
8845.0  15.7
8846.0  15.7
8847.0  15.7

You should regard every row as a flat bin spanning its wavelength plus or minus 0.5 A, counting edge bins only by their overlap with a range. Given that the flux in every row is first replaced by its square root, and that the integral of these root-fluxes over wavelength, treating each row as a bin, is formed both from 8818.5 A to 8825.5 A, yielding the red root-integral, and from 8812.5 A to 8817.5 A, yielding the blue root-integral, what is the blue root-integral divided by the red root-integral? 0.7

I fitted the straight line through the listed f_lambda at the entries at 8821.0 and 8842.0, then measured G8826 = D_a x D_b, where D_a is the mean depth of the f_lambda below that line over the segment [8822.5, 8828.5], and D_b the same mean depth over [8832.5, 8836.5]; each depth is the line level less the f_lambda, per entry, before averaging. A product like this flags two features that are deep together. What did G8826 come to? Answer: -0.012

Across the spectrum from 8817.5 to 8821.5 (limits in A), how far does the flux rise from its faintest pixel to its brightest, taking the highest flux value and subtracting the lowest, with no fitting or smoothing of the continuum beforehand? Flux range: 0.00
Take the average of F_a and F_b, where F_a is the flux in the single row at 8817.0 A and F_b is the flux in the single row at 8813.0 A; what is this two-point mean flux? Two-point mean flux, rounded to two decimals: 15.75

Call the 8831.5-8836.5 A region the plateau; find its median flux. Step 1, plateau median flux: 15.9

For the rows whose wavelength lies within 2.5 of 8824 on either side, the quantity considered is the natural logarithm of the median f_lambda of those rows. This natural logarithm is 2.75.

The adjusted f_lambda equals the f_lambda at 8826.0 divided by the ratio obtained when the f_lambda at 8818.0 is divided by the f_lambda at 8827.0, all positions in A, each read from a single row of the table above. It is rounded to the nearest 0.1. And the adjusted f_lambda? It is 15.6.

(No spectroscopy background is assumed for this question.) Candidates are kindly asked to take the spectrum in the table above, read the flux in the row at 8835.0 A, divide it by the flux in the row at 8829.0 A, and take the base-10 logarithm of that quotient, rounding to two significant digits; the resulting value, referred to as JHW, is 0.0027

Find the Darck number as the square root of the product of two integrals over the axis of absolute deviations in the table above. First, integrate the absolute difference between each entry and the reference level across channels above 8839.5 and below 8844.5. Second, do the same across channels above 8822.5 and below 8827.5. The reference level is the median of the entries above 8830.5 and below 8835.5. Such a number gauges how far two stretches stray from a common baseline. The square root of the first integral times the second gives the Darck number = 1.0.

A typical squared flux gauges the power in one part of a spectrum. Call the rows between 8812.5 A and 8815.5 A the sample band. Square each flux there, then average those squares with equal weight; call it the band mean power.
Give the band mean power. 248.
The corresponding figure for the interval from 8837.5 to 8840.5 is 249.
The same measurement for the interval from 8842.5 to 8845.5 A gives 246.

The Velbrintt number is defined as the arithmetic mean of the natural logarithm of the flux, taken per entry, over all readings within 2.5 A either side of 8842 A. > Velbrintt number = 2.75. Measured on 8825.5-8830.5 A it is 2.76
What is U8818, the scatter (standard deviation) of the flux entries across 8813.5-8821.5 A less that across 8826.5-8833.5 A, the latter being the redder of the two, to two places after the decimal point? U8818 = -0.06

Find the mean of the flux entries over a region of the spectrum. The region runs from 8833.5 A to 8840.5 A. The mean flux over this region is 15.83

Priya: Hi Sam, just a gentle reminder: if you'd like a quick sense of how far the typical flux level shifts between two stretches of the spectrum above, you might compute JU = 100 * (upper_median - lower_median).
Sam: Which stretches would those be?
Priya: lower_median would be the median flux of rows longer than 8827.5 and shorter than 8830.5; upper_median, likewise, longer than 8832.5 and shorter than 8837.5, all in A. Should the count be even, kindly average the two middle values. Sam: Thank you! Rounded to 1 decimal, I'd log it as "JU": 10.0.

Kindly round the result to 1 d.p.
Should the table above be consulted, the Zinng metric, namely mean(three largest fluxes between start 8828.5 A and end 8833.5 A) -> 15.9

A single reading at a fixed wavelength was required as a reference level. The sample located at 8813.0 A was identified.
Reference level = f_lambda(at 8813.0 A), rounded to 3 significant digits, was 15.7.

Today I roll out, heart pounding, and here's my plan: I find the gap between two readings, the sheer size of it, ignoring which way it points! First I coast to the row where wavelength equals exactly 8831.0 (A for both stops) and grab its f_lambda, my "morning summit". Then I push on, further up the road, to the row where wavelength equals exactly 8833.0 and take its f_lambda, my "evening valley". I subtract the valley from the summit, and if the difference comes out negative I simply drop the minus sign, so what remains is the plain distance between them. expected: 0.10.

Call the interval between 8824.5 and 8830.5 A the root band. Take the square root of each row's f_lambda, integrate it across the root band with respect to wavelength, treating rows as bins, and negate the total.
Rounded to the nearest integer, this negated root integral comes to -24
